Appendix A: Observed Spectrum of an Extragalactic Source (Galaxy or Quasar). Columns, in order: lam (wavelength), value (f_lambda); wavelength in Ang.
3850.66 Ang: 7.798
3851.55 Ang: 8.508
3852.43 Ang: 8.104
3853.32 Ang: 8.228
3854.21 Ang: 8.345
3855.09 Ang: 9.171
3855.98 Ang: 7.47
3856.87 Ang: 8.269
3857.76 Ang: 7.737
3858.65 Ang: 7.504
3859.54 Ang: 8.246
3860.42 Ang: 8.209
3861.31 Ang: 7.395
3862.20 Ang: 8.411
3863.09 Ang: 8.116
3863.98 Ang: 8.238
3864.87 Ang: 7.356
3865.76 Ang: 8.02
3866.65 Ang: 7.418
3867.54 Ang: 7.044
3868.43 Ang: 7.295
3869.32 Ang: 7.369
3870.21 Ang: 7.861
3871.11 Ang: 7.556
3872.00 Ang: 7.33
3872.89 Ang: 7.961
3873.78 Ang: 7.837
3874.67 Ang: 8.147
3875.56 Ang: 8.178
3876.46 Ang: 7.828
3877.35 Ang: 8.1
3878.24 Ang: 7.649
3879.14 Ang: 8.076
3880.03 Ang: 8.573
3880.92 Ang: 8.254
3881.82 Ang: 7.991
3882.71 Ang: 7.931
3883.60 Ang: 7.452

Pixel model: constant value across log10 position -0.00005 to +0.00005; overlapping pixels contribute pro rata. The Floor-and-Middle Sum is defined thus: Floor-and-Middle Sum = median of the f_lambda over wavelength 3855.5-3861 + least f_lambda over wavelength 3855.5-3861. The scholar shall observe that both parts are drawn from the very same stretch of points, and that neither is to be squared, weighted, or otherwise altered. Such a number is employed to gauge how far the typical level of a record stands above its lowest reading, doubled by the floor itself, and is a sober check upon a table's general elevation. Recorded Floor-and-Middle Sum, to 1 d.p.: 15.4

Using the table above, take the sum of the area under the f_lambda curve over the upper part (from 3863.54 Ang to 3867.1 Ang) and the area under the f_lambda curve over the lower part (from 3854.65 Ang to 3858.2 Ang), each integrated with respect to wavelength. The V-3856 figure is 56.6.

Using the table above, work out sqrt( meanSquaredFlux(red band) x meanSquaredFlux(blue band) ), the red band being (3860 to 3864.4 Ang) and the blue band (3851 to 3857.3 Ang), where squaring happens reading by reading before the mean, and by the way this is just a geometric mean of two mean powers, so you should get 67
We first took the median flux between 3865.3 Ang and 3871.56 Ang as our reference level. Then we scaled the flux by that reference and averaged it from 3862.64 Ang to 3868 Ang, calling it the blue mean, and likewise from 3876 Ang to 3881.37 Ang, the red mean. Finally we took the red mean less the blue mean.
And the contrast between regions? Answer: 0.05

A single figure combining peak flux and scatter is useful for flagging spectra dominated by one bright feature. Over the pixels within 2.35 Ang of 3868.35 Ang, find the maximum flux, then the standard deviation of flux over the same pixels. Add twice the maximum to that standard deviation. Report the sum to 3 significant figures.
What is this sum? 16.0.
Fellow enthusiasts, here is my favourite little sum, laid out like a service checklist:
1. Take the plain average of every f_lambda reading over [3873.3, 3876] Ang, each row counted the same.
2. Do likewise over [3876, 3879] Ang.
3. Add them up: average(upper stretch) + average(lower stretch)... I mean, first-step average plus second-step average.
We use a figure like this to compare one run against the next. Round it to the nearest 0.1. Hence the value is 15.9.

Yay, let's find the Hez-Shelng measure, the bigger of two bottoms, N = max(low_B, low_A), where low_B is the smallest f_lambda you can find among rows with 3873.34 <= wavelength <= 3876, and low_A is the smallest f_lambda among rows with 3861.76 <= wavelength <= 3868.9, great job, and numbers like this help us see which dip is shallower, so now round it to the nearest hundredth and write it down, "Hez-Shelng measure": 7.84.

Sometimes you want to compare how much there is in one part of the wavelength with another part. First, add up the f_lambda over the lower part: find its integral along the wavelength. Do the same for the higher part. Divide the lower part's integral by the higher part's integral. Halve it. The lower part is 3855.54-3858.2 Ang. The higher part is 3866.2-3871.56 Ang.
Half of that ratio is 0.26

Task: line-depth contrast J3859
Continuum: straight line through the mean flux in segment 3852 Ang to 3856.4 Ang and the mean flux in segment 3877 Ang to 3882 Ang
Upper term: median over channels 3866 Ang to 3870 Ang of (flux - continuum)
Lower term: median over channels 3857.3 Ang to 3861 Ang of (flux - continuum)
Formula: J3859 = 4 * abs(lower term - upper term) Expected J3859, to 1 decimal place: 2.3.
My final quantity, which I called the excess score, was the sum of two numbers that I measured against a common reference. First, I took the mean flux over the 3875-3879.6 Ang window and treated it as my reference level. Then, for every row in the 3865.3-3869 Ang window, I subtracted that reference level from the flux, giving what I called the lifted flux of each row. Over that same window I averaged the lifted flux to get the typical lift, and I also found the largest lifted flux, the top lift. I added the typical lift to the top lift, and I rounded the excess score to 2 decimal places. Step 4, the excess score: -0.47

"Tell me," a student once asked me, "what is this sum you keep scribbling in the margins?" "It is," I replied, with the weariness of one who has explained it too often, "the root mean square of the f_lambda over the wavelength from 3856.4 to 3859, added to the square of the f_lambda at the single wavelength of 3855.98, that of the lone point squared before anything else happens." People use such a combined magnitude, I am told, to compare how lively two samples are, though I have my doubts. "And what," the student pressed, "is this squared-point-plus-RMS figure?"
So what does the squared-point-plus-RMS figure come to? 64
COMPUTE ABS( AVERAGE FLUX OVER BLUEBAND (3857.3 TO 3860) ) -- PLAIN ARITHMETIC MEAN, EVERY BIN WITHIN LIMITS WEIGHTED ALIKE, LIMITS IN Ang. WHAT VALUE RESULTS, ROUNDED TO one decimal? 7.8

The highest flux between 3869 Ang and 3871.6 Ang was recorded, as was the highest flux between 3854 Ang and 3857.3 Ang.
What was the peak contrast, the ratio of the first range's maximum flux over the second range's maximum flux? 0.86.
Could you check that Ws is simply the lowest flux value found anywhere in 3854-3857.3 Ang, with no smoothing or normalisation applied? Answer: 7.47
